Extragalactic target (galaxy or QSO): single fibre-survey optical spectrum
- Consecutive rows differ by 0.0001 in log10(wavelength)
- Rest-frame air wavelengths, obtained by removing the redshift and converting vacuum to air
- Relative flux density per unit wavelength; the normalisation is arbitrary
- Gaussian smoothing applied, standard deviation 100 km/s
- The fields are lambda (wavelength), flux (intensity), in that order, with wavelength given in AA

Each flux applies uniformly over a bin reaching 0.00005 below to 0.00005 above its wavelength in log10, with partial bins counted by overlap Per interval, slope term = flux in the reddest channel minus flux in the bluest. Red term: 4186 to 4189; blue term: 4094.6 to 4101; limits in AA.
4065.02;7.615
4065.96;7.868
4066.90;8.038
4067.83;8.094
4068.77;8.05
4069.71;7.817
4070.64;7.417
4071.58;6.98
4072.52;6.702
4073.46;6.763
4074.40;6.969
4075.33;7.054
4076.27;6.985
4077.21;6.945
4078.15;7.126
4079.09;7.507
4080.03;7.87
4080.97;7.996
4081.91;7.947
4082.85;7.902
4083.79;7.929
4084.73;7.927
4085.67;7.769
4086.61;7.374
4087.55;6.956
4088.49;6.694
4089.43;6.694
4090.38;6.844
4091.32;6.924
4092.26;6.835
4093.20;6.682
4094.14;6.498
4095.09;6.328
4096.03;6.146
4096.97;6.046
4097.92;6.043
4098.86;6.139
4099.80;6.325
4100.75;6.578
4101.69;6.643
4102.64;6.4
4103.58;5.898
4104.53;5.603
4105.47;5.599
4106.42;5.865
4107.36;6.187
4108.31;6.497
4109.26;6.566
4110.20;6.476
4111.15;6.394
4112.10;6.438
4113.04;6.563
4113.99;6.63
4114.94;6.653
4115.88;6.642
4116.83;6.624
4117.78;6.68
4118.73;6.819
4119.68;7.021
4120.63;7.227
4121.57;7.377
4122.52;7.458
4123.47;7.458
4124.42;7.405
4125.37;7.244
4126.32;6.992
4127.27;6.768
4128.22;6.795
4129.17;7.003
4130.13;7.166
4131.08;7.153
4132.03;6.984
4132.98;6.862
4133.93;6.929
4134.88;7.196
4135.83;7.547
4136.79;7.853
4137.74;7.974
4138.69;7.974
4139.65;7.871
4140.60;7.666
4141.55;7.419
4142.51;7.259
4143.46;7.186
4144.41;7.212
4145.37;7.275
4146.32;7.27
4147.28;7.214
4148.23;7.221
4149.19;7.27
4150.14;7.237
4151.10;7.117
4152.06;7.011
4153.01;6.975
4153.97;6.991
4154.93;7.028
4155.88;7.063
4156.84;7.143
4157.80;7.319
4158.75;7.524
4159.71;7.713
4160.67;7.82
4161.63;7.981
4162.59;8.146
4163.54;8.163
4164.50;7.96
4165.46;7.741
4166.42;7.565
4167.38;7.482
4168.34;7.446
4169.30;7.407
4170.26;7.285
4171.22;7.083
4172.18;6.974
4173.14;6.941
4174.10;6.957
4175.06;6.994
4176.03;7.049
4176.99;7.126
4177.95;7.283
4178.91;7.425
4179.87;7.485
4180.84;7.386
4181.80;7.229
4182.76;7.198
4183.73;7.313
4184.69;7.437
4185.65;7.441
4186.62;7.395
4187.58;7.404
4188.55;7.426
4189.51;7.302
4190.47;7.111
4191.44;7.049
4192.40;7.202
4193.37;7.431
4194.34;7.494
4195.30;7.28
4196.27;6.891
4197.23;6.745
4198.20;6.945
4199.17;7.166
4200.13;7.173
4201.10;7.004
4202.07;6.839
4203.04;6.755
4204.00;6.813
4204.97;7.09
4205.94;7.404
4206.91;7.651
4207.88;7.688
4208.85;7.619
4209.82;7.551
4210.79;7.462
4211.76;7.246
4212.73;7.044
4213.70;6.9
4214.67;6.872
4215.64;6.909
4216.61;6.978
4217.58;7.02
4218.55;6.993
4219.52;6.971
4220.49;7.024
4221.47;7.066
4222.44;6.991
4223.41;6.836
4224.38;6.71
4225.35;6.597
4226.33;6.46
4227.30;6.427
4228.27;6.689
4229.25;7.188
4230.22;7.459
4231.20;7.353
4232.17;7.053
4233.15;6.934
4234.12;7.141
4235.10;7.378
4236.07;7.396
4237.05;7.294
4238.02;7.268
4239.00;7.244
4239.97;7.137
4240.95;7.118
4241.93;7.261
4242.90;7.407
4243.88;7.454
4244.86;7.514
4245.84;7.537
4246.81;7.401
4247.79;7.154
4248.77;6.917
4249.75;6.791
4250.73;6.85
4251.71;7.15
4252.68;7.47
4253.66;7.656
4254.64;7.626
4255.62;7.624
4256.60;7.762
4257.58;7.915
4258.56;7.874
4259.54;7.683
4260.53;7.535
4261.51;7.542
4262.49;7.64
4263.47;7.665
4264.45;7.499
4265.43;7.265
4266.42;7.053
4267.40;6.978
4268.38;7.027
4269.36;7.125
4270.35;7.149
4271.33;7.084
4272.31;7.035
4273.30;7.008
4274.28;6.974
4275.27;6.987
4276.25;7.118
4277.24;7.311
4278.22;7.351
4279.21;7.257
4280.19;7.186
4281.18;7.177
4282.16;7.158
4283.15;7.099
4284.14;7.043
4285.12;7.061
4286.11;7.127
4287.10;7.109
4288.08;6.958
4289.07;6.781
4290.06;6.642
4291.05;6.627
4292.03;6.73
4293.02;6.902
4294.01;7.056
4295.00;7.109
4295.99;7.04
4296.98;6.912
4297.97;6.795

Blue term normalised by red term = 8.1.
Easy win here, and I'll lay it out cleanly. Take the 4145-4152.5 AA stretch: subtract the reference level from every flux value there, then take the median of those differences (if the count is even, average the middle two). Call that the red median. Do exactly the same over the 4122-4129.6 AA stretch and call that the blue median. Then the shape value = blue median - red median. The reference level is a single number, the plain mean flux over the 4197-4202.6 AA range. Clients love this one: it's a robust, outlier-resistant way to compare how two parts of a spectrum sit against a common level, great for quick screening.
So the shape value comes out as -0.1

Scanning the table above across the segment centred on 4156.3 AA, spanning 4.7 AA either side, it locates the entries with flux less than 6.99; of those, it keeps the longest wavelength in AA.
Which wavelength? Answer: 4153.01 AA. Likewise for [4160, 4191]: 4174.10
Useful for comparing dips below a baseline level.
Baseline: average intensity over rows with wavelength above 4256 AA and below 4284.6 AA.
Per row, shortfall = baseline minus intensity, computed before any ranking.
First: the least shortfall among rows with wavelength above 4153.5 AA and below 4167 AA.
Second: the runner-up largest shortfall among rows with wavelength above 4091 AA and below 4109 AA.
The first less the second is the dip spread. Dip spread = -2.56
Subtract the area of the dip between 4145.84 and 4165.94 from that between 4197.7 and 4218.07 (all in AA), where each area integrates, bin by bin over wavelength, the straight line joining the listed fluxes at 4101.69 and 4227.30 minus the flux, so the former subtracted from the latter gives 4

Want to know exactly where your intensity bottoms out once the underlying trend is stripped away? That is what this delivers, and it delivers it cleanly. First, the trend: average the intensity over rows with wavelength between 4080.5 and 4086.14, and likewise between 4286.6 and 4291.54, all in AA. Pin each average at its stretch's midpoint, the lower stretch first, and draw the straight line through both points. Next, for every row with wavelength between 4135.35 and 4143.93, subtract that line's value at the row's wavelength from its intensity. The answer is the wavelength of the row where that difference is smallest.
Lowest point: 4143.46 AA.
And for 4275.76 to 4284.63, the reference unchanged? 4284.14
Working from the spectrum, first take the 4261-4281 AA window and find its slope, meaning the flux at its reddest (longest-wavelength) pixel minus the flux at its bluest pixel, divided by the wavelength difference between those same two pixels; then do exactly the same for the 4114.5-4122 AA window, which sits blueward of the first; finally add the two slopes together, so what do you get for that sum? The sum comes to 0.090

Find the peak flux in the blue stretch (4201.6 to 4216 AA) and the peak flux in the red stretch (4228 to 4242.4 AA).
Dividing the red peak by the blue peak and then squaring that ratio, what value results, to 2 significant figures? 0.94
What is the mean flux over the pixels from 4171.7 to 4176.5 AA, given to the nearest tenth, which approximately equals 7.0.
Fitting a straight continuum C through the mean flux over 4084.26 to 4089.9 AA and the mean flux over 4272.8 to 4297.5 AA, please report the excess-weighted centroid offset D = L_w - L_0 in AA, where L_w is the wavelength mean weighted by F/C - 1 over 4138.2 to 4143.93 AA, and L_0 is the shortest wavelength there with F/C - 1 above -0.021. 1.1 AA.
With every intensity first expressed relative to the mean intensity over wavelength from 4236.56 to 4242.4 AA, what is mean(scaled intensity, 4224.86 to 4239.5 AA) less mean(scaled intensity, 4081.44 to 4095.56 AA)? -0.013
